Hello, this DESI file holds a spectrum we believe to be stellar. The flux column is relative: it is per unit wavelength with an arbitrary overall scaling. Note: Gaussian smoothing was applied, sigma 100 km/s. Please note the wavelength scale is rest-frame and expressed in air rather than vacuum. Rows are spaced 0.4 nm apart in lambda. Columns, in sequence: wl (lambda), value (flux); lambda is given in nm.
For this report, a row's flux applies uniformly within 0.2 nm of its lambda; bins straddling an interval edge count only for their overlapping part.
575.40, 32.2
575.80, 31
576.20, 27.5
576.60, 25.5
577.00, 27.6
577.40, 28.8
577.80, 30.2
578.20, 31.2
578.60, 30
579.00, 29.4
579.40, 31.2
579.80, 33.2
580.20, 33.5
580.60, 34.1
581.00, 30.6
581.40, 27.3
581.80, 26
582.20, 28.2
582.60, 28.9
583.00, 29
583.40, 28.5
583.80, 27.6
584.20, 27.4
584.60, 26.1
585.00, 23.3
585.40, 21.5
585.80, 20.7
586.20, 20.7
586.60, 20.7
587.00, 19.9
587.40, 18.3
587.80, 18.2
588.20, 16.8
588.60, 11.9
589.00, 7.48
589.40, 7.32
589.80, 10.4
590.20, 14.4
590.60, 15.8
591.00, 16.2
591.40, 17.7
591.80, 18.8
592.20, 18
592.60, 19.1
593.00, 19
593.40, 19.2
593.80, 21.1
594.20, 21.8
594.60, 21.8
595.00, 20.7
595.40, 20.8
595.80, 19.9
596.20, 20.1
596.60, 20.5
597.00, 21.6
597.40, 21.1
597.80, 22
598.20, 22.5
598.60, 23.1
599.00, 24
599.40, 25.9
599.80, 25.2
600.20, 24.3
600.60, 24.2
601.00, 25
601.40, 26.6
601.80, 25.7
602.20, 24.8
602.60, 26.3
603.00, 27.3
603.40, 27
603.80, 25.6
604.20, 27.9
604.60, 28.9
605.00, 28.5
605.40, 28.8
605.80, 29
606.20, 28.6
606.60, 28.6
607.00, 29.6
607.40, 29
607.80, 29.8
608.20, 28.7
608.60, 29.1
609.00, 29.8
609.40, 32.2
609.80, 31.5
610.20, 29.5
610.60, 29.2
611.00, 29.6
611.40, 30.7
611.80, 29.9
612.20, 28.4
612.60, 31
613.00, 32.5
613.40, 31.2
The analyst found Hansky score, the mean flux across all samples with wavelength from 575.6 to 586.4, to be 28.1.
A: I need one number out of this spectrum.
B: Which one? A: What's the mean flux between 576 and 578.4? 28.5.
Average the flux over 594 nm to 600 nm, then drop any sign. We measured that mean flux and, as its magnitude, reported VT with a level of 22.1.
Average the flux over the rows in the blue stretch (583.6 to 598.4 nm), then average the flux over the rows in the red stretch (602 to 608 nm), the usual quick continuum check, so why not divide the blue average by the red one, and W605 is 0.7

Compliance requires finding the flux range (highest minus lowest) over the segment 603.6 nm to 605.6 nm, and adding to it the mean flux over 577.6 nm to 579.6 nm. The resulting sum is 34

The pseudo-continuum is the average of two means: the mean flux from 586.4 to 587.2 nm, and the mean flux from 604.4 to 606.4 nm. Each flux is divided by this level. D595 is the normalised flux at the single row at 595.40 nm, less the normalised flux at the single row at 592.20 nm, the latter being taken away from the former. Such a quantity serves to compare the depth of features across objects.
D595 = 0.11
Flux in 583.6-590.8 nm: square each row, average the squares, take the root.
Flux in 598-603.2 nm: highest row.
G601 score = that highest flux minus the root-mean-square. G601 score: 8.1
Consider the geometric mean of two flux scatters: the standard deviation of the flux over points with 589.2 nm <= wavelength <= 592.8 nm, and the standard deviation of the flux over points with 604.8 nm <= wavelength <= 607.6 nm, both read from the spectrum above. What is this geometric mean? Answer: 1.2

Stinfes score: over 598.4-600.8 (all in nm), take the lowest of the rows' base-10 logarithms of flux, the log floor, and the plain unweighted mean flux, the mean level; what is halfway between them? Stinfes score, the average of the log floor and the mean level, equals 13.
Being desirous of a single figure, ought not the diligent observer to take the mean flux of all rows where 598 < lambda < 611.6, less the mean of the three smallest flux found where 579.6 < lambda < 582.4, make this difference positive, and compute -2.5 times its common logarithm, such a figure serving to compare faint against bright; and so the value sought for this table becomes 1.1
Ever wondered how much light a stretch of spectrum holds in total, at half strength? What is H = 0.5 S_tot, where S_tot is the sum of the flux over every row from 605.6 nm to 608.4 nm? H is 102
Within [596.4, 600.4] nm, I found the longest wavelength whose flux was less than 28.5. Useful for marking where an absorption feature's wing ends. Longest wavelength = 600.20 nm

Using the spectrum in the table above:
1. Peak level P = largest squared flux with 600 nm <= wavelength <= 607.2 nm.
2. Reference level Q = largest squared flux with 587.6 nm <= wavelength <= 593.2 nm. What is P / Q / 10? 0.24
